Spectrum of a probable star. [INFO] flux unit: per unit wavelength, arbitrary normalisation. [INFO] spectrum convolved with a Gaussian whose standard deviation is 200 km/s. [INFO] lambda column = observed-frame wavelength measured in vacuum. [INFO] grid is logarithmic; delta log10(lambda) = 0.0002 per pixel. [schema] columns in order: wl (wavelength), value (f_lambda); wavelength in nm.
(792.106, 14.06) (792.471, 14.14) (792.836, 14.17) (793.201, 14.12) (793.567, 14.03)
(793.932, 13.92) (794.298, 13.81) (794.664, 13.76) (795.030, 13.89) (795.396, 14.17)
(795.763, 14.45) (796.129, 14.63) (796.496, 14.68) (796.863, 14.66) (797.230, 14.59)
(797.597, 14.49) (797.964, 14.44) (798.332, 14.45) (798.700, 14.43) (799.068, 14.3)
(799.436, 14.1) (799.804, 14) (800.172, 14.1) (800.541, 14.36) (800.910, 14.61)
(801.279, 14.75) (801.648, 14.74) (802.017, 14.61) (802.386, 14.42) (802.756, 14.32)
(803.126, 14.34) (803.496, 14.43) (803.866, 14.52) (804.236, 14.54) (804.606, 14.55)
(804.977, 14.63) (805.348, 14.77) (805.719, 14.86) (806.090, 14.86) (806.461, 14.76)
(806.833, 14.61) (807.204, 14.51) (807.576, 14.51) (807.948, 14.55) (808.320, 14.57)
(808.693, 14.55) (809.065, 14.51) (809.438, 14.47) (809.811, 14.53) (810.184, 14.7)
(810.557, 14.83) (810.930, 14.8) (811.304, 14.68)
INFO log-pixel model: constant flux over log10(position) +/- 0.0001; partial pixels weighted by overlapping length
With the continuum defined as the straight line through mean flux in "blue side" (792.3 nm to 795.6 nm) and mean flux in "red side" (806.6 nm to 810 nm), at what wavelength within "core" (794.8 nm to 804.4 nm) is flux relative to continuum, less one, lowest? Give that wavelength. 799.804 nm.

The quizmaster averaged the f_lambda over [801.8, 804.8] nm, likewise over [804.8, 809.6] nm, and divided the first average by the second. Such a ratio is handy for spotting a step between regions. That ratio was 0.989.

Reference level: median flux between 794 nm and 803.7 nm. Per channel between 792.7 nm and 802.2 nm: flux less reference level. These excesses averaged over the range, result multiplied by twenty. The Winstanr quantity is -2.2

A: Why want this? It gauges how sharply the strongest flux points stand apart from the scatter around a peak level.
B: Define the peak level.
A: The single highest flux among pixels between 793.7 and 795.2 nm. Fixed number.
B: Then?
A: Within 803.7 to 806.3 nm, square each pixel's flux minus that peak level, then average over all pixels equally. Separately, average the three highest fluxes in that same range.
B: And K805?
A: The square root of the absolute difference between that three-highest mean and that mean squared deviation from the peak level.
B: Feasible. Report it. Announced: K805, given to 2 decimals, 3.77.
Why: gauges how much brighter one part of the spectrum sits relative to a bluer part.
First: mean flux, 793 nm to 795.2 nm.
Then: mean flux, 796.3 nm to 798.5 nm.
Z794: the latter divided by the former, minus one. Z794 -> 0.045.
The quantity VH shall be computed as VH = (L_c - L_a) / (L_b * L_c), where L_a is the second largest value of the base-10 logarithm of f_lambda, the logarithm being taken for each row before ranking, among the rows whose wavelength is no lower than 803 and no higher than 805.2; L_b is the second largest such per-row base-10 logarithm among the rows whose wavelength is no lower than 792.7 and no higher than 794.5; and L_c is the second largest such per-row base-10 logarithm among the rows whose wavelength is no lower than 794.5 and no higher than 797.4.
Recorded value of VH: 0.0024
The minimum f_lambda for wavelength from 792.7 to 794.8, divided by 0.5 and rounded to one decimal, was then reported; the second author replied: 27.5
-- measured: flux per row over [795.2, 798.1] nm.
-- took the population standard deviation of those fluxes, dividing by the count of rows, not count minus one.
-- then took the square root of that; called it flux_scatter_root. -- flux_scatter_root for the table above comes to 0.40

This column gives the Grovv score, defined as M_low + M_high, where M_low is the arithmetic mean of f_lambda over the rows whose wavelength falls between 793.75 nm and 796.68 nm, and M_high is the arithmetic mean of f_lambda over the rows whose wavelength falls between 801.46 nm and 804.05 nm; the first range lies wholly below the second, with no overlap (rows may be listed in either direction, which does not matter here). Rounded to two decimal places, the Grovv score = 28.65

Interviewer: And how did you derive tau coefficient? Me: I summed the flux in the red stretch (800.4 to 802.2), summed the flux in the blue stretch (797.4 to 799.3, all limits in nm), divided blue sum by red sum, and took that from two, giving 1.01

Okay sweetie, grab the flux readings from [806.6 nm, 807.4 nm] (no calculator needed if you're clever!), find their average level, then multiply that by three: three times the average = 43.7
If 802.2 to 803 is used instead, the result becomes 43.1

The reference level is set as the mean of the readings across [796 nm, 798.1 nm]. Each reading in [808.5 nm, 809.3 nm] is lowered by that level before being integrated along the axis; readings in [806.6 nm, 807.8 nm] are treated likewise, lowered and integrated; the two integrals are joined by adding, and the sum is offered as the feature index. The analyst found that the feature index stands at -0.1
